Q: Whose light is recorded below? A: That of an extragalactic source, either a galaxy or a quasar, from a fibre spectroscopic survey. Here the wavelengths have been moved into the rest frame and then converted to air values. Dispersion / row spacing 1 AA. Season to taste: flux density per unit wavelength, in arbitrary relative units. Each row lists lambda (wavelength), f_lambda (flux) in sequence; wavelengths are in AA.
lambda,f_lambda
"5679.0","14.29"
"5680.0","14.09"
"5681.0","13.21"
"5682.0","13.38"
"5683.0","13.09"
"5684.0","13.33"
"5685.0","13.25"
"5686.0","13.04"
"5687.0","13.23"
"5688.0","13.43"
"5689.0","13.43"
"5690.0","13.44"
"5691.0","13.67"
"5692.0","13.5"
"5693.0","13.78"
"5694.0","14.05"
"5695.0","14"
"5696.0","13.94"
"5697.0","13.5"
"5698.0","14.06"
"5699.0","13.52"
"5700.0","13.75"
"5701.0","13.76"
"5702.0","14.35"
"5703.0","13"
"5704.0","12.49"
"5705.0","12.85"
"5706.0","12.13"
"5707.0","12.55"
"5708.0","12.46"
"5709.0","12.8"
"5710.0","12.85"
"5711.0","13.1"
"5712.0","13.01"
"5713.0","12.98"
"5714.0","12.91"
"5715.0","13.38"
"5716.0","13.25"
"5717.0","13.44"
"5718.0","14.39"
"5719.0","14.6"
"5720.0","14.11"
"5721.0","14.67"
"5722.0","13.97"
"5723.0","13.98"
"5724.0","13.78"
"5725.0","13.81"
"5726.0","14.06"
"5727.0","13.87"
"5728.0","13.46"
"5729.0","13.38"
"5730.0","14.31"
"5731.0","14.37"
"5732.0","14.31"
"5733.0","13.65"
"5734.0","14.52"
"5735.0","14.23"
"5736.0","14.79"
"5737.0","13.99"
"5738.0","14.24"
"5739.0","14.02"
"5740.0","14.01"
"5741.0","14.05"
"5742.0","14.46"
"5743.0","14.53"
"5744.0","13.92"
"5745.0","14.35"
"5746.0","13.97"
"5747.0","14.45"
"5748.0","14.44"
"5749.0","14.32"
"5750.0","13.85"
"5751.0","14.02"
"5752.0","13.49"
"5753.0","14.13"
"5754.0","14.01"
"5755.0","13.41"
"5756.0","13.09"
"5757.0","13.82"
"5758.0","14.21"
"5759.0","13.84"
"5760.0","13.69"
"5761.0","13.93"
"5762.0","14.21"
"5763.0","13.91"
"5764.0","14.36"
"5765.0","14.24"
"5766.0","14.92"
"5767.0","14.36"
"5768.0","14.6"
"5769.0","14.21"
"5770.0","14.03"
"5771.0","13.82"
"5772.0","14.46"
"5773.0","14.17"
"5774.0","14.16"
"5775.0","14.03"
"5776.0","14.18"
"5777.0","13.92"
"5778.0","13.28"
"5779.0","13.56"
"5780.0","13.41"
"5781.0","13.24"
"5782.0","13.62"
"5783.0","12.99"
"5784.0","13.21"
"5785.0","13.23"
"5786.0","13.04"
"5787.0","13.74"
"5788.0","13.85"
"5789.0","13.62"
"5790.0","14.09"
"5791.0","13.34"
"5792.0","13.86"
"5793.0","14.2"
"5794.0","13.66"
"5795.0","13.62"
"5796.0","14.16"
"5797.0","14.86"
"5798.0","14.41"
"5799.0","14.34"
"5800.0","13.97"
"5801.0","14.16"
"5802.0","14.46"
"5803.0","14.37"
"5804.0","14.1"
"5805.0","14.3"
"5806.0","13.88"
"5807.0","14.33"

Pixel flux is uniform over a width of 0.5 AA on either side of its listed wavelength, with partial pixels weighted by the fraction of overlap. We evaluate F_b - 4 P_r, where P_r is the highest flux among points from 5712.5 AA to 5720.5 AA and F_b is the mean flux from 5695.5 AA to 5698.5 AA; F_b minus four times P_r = -45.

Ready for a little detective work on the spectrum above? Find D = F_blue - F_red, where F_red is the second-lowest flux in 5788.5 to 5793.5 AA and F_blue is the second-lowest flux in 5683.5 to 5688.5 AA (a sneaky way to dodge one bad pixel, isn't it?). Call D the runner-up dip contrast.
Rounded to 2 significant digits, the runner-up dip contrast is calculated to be -0.39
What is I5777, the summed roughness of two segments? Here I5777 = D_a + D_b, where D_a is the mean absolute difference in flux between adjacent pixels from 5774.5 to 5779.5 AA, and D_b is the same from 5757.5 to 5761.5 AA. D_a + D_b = 0.59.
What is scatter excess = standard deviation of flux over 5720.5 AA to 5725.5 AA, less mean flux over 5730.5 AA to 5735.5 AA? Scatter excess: -13.9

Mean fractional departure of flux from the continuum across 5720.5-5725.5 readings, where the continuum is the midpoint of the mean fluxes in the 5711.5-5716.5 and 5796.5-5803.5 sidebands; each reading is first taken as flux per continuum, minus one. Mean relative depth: 0.022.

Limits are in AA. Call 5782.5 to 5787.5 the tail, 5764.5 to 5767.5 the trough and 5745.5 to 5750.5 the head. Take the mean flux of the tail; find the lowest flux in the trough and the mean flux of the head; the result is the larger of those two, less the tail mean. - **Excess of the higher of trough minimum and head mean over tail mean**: 1.0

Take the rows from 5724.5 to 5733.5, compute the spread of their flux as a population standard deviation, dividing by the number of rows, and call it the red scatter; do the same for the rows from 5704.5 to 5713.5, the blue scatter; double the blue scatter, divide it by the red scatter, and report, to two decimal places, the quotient 1.67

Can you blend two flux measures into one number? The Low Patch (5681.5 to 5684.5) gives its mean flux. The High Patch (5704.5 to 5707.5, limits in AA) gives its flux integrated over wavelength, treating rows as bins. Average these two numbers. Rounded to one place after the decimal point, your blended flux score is 25.4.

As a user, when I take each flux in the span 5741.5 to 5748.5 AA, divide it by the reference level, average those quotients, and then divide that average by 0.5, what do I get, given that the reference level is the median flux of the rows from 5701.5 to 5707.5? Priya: 2.25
